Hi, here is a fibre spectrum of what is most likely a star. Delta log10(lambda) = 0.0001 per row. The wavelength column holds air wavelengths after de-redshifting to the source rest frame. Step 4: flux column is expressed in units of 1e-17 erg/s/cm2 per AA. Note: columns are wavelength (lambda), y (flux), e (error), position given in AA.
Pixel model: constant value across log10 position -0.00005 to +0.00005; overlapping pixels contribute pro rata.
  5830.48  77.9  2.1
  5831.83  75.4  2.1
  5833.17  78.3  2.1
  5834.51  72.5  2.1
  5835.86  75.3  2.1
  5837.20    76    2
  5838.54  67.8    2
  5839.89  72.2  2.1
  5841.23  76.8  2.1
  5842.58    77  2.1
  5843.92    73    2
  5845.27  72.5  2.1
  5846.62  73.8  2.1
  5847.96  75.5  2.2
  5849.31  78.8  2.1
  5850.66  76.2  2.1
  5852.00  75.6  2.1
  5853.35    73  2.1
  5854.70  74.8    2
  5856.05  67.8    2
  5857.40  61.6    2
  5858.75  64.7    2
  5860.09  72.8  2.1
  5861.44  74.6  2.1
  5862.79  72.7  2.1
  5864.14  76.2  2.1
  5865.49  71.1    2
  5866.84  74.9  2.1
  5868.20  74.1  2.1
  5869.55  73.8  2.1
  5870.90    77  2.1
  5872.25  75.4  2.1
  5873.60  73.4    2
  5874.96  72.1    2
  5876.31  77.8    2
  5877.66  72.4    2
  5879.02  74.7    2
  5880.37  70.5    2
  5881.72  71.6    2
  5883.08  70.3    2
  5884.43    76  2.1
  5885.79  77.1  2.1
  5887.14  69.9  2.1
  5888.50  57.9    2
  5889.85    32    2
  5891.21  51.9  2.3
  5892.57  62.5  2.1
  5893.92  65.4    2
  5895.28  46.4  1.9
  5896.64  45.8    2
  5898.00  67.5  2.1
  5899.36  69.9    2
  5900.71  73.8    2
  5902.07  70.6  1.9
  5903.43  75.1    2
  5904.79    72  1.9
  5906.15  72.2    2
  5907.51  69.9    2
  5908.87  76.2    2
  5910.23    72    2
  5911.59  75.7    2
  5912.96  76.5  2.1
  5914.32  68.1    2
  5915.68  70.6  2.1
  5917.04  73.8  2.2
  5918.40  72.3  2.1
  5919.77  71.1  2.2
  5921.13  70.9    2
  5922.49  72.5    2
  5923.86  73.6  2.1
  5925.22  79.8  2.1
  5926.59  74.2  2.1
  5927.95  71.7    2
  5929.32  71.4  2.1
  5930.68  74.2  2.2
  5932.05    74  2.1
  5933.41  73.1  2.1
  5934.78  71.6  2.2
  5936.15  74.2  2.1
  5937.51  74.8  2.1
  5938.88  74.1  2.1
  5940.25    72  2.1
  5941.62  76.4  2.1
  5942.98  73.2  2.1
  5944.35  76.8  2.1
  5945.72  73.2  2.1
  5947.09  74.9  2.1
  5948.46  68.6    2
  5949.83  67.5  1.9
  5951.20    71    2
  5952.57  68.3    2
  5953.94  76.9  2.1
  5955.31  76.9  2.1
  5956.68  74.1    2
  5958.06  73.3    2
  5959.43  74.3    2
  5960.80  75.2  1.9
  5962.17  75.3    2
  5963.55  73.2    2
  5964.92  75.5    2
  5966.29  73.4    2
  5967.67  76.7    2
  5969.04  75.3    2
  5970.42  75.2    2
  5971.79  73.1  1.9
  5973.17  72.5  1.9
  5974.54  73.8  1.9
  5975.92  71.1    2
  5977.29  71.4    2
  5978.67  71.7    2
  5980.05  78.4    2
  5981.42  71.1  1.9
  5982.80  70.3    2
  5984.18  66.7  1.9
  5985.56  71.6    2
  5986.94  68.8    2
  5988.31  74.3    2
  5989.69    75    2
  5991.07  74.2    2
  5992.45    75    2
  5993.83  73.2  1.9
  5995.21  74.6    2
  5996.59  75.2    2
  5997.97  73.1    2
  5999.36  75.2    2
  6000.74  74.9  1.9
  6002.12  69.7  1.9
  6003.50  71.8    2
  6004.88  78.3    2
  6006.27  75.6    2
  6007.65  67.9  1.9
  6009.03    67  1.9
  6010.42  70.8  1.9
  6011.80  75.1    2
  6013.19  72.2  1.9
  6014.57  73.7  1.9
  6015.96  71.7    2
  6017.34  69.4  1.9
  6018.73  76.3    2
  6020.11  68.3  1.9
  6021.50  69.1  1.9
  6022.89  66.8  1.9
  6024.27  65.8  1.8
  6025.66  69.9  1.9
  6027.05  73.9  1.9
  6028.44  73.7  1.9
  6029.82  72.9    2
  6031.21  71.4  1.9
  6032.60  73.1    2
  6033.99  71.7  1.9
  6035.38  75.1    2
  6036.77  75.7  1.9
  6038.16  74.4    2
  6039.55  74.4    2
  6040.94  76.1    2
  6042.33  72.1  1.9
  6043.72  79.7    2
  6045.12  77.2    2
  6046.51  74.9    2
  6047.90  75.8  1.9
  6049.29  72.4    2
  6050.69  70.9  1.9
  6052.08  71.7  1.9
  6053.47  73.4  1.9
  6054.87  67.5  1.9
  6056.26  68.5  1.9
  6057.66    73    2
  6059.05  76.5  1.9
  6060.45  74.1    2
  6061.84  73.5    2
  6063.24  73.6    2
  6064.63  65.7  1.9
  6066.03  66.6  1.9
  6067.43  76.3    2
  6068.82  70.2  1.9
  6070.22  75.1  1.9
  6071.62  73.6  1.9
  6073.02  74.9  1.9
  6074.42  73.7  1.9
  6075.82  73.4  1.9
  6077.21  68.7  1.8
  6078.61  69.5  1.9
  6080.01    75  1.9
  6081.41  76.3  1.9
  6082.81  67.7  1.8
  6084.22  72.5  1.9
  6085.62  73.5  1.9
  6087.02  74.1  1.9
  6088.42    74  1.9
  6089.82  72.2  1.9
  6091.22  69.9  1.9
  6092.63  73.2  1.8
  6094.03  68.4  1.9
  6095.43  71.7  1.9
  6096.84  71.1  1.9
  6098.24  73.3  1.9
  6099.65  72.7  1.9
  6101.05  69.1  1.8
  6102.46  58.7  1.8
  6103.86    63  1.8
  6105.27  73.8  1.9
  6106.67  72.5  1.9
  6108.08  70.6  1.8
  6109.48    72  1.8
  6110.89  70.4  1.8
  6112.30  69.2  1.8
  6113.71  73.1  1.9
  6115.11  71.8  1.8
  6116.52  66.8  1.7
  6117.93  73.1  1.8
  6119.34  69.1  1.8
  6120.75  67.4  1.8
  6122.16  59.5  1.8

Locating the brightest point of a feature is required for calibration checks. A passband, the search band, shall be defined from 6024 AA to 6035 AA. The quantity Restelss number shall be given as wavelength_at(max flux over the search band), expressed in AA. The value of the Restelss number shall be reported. 6027.05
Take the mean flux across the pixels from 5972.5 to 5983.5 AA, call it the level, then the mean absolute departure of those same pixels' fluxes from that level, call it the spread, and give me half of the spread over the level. 0.0123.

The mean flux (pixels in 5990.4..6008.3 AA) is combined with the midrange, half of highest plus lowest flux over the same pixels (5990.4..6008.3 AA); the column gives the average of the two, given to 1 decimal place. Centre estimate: 73.4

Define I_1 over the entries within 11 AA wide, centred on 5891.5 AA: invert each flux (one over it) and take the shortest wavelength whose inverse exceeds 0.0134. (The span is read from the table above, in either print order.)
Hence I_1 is 5887.14 AA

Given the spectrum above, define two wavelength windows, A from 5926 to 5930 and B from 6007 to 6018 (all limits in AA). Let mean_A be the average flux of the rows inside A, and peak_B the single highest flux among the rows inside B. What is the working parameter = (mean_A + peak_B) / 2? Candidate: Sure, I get 73.8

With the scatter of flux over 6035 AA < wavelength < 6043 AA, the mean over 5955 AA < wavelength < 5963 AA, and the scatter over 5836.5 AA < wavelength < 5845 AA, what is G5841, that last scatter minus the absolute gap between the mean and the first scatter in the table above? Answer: -70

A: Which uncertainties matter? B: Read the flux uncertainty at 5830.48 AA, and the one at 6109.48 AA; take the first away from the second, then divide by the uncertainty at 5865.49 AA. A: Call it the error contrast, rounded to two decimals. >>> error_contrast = -0.15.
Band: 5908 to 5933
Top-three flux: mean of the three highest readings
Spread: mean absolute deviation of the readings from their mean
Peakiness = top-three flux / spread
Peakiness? 37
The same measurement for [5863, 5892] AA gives 12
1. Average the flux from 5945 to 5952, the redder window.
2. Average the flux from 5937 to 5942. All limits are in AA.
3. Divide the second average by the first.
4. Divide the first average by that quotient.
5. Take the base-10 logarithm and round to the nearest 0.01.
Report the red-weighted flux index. 1.83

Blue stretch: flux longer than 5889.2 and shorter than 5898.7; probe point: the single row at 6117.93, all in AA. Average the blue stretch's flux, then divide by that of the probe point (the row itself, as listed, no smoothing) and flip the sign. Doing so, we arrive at -0.73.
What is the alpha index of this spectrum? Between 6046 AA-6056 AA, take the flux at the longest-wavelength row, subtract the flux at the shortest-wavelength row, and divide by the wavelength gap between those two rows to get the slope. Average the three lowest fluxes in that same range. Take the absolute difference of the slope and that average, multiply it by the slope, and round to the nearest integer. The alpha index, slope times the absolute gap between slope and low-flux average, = -63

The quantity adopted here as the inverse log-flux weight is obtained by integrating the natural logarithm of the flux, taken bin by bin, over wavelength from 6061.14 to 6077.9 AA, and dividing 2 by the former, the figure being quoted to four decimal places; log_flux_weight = 0.0279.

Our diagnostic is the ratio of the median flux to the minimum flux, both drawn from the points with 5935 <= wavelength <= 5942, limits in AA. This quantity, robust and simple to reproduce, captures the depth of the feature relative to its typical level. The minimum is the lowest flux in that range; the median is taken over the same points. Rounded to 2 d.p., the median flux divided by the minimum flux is 1.03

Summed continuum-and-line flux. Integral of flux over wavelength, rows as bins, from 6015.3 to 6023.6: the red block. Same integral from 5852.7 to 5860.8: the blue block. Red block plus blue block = 1144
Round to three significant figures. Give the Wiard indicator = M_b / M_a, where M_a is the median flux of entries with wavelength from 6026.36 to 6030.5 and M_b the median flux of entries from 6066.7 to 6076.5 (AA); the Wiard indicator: 1.00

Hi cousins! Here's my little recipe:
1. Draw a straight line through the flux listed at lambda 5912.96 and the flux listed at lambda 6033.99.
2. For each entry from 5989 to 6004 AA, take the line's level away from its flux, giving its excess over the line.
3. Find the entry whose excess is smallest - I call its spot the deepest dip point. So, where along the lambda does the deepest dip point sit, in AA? 6002.12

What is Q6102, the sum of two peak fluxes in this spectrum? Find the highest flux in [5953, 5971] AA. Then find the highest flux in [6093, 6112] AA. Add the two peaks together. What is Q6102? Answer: 150.7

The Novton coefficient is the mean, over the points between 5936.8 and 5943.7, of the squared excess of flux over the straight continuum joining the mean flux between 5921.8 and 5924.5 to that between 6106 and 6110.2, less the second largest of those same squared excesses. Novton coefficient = 0.1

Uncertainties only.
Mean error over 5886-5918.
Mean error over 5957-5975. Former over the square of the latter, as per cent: 52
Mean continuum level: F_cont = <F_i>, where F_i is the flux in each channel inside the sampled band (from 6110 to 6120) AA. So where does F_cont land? 70.5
